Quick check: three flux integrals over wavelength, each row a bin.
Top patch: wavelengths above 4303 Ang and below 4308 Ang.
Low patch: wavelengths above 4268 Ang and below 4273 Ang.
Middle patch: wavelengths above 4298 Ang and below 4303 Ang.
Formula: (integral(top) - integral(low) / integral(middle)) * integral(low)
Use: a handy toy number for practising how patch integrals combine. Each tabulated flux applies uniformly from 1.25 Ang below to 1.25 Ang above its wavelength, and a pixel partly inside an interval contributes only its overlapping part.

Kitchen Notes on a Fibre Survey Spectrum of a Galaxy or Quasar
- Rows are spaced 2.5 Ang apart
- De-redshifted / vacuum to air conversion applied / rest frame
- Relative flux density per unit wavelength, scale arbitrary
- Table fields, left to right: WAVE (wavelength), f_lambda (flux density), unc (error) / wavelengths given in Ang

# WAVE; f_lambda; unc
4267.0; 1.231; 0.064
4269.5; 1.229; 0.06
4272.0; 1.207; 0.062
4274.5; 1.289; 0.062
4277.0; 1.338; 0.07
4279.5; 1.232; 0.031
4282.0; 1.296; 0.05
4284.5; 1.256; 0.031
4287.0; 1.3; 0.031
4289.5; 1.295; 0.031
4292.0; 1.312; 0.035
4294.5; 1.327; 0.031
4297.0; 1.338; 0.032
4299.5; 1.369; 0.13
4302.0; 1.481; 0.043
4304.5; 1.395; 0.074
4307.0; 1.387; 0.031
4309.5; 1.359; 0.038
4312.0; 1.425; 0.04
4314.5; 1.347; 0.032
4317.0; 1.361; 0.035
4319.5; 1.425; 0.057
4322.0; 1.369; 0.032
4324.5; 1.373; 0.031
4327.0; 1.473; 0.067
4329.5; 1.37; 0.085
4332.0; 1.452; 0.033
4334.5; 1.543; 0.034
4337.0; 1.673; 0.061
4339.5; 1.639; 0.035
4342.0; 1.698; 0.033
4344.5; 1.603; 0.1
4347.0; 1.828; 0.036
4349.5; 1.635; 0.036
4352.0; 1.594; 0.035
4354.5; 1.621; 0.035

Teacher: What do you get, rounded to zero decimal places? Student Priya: 37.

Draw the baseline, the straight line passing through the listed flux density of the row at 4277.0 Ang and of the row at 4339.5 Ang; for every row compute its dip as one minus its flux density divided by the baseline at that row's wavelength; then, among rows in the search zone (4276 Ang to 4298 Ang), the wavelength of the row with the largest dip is 4279.5 Ang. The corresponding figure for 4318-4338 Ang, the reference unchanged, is 4329.5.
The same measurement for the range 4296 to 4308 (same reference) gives 4297.0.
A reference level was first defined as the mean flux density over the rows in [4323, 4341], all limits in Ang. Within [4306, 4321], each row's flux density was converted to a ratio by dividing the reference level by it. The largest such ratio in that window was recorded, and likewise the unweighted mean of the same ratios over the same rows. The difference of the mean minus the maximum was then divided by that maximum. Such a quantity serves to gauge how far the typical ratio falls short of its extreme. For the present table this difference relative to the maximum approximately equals -0.026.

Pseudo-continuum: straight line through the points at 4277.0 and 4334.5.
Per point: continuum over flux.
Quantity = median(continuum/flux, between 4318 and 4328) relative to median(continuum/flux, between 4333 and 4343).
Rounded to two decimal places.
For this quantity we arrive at 1.14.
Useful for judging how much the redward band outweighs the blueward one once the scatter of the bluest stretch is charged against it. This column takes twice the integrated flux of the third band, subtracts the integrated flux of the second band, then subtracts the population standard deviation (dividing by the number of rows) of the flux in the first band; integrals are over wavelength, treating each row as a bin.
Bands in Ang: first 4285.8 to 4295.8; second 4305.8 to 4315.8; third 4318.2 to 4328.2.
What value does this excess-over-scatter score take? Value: 14.4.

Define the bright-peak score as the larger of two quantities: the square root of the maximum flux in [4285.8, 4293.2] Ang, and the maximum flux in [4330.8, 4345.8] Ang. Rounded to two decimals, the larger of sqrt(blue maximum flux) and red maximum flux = 1.70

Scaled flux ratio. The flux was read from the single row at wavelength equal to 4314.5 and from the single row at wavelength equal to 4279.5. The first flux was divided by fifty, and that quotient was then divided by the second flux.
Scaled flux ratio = 0.0219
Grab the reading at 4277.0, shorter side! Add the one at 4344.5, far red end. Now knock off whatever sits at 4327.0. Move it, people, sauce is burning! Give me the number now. 1.47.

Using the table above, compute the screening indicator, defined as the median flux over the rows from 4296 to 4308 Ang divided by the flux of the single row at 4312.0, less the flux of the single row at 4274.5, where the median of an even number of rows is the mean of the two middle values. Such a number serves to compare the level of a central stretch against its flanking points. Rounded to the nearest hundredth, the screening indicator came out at -0.32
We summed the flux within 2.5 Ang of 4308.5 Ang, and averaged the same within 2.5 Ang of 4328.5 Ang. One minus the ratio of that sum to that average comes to -0.93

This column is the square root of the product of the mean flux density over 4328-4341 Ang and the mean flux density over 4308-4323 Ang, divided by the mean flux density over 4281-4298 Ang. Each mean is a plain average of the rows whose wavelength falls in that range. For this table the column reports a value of 1.12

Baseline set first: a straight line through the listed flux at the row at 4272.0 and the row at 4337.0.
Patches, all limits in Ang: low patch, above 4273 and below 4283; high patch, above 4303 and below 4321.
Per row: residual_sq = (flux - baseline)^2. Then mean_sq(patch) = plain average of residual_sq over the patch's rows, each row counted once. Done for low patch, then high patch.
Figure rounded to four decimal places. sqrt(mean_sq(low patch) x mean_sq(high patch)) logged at 0.0070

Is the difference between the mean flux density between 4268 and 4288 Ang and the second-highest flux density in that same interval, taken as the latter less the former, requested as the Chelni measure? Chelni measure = 0.032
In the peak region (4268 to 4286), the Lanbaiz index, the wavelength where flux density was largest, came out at 4277.0 Ang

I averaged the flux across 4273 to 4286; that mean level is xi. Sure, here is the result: 1.28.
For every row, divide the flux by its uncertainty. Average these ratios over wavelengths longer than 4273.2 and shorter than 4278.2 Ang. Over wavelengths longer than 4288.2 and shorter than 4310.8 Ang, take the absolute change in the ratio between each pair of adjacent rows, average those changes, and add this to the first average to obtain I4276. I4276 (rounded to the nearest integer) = 34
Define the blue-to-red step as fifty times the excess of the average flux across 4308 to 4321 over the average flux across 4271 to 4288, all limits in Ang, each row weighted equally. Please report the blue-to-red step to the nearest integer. 5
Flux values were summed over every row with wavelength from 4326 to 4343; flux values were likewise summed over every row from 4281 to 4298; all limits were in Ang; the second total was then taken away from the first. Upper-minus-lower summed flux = 1.7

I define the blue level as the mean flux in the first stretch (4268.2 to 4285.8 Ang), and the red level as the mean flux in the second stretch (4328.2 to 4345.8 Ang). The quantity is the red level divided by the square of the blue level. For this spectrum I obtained 0.982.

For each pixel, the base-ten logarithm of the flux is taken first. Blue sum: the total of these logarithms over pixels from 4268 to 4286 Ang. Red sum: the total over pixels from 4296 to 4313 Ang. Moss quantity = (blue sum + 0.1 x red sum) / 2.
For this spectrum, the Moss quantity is 0.41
